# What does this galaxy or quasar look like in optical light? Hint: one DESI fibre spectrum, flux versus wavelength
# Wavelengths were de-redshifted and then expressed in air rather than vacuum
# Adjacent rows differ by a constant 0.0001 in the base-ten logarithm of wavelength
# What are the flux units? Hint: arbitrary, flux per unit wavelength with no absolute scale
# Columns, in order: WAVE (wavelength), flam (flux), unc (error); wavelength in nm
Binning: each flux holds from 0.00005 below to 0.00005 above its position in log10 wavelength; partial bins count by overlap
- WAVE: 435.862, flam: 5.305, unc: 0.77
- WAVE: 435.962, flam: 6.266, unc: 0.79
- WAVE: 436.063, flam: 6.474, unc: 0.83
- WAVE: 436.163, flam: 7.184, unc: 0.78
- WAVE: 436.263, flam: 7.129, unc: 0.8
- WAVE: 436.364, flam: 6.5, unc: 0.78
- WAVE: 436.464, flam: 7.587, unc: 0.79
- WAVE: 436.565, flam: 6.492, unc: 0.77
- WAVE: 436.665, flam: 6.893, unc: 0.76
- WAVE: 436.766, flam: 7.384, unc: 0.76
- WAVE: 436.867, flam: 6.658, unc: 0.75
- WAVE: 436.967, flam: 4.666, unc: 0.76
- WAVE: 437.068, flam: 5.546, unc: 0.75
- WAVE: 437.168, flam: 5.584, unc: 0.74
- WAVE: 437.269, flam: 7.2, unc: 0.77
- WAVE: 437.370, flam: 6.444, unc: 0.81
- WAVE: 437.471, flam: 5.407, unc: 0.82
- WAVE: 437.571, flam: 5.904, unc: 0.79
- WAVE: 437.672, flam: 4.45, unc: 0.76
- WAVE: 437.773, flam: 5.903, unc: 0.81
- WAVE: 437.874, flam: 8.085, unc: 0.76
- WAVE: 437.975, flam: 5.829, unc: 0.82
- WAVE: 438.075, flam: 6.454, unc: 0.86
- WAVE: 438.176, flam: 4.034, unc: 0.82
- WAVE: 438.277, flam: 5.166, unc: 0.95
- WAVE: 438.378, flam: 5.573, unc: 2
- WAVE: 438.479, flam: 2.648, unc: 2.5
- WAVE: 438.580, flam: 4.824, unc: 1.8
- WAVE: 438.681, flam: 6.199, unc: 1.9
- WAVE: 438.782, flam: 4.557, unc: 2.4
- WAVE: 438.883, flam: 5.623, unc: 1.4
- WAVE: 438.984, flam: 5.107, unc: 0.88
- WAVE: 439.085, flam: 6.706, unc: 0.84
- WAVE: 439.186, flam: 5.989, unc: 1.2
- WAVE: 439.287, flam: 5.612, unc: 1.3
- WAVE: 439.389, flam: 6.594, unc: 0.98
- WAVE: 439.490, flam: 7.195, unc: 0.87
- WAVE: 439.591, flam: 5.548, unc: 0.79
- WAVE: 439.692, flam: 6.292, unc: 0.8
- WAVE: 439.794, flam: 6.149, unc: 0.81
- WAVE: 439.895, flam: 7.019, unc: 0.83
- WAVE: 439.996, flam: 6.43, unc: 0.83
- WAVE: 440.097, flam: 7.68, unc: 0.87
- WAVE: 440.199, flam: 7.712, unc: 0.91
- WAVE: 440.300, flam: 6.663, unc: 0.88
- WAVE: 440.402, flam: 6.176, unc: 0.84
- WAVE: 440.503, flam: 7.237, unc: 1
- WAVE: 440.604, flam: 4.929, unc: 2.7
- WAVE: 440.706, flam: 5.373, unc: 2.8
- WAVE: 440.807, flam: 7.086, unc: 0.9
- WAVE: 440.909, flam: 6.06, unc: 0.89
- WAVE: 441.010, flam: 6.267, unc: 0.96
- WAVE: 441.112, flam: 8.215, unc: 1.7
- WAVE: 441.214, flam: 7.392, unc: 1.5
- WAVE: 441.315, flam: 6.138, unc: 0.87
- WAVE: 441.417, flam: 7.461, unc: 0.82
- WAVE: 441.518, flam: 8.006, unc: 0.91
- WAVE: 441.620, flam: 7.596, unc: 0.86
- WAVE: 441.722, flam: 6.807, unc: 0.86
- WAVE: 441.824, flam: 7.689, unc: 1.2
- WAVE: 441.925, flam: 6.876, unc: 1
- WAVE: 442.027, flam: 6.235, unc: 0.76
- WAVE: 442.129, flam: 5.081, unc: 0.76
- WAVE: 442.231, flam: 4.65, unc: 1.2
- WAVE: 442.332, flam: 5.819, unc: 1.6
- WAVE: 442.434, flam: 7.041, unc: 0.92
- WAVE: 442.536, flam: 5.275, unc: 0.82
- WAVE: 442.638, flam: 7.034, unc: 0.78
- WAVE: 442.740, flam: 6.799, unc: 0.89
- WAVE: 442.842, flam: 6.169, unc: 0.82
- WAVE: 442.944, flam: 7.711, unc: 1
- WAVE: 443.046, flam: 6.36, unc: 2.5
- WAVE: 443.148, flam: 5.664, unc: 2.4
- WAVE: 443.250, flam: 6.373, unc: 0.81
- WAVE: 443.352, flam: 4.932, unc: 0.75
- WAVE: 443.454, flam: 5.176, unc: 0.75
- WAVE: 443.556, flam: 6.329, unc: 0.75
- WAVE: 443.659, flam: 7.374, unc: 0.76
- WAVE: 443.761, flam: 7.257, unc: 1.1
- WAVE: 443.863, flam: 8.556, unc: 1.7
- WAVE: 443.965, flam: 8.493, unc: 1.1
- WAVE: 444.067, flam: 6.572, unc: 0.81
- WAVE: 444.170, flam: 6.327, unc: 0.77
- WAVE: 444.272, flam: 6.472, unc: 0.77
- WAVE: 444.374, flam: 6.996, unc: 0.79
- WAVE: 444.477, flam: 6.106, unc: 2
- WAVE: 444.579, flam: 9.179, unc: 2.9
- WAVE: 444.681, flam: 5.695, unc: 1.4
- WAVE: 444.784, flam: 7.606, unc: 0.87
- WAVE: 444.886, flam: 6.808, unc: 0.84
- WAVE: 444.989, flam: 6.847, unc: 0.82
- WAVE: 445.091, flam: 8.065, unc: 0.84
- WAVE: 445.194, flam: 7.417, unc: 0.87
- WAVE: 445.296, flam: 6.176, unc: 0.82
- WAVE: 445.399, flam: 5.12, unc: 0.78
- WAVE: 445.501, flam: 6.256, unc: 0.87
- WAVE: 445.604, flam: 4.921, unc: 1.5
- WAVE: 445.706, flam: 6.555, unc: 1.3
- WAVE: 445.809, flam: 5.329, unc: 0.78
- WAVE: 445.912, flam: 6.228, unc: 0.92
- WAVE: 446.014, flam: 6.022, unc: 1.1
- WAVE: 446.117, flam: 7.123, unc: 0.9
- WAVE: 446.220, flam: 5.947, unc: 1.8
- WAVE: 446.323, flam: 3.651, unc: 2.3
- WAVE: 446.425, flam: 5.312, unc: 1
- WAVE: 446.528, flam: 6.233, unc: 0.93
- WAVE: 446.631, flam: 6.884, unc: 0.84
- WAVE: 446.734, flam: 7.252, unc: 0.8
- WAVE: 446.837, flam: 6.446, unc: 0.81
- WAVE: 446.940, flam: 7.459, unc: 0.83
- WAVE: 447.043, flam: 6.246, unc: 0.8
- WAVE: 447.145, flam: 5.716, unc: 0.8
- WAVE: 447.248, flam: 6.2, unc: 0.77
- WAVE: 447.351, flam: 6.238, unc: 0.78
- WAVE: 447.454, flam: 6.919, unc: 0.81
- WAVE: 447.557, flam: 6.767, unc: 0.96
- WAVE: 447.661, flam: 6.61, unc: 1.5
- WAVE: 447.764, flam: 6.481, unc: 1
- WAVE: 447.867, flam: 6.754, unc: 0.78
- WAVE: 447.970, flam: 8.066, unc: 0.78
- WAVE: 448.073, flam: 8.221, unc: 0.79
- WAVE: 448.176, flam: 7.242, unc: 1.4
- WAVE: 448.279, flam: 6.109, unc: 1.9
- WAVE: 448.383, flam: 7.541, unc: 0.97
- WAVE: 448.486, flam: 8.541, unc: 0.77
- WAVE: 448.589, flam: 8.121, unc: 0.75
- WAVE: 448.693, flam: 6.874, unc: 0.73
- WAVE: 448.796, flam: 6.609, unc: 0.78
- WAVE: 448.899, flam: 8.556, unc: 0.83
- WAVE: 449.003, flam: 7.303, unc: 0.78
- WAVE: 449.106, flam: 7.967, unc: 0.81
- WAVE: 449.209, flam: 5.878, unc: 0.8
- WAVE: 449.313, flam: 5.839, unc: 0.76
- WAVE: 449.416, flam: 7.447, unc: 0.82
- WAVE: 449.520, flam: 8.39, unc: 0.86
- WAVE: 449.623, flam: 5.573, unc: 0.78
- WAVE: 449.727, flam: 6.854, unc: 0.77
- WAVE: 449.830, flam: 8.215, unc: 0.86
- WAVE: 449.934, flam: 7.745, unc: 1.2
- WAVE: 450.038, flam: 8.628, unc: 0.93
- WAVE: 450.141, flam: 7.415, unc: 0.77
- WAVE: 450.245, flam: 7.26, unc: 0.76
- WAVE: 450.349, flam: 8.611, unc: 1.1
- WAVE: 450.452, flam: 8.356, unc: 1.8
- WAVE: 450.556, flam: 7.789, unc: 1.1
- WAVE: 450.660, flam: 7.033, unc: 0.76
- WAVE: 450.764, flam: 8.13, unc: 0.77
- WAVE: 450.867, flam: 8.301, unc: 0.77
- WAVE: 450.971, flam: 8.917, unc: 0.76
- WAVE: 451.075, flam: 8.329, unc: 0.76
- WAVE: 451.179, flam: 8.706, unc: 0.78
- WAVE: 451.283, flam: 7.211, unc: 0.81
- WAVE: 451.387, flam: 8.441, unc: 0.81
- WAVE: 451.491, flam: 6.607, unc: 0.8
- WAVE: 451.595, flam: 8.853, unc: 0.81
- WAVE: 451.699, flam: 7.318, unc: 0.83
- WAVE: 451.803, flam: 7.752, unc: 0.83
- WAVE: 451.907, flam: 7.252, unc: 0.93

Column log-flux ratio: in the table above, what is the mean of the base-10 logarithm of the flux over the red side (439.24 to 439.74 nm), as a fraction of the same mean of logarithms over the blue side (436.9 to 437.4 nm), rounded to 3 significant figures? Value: 1.04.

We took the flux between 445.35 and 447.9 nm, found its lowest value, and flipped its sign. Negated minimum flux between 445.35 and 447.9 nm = -3.7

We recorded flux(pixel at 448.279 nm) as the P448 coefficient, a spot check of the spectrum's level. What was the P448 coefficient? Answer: 6.109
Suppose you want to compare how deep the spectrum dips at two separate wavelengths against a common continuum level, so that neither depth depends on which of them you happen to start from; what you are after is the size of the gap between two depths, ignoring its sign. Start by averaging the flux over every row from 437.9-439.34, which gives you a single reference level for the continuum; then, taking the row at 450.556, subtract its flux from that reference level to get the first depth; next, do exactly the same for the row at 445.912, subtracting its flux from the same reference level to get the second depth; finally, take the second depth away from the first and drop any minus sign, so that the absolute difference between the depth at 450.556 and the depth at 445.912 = 1.6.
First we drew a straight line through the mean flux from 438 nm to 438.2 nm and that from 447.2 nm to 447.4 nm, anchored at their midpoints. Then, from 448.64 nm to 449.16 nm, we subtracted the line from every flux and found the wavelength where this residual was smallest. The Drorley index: 448.796 nm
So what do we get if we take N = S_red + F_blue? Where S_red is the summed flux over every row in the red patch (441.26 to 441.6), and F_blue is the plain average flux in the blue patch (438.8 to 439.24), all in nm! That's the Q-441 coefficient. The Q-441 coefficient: 27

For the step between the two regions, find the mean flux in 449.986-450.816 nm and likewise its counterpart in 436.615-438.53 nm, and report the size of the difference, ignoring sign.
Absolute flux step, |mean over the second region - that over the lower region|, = 2.1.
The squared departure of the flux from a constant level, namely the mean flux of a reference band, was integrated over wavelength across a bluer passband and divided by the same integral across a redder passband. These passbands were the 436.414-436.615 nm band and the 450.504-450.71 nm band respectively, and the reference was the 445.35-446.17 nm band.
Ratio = 0.63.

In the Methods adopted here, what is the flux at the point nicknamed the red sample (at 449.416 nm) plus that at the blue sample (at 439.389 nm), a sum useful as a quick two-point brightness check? 14.0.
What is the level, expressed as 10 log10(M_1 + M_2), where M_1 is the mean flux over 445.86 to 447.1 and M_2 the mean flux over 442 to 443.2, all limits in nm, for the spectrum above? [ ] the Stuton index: 10.93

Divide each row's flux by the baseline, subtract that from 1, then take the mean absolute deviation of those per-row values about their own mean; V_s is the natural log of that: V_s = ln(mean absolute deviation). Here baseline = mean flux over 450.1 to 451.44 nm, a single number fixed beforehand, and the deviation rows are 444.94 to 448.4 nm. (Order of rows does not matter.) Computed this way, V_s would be -2.43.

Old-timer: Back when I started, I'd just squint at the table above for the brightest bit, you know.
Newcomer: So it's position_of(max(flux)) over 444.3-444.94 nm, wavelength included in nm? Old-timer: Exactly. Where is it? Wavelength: 444.579 nm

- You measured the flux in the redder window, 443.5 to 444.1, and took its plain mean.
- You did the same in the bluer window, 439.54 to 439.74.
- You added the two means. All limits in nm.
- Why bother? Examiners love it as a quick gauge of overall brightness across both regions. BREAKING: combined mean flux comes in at 13.4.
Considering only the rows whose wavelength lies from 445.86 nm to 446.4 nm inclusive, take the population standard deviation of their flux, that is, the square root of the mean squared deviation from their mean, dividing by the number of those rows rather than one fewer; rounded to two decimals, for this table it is 1.15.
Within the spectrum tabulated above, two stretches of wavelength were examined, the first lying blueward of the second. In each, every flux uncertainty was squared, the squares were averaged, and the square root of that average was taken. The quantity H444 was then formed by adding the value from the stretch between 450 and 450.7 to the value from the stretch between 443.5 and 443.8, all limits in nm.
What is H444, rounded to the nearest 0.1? 2.0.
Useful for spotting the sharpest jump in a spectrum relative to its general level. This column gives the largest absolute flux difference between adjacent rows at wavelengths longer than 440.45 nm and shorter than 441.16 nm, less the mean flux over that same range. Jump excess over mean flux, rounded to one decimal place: -4.1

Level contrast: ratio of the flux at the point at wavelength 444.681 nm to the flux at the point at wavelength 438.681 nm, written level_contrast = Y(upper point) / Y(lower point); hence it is 0.92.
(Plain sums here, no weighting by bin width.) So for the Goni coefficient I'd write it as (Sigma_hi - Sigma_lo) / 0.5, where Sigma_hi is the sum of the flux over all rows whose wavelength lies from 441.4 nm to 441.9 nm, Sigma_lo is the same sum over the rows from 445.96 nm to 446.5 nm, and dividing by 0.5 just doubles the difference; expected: 19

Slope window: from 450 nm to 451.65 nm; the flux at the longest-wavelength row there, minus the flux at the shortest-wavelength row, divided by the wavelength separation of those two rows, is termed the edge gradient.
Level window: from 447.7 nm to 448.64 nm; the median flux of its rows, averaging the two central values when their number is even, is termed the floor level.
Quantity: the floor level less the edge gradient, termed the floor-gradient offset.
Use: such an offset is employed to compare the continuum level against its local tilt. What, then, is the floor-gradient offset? 7.4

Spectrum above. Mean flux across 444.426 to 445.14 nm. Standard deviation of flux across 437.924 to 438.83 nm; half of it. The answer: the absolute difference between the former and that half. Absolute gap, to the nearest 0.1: 6.6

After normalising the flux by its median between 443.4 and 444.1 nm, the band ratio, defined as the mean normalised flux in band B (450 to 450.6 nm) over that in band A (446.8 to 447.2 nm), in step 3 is 1.24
